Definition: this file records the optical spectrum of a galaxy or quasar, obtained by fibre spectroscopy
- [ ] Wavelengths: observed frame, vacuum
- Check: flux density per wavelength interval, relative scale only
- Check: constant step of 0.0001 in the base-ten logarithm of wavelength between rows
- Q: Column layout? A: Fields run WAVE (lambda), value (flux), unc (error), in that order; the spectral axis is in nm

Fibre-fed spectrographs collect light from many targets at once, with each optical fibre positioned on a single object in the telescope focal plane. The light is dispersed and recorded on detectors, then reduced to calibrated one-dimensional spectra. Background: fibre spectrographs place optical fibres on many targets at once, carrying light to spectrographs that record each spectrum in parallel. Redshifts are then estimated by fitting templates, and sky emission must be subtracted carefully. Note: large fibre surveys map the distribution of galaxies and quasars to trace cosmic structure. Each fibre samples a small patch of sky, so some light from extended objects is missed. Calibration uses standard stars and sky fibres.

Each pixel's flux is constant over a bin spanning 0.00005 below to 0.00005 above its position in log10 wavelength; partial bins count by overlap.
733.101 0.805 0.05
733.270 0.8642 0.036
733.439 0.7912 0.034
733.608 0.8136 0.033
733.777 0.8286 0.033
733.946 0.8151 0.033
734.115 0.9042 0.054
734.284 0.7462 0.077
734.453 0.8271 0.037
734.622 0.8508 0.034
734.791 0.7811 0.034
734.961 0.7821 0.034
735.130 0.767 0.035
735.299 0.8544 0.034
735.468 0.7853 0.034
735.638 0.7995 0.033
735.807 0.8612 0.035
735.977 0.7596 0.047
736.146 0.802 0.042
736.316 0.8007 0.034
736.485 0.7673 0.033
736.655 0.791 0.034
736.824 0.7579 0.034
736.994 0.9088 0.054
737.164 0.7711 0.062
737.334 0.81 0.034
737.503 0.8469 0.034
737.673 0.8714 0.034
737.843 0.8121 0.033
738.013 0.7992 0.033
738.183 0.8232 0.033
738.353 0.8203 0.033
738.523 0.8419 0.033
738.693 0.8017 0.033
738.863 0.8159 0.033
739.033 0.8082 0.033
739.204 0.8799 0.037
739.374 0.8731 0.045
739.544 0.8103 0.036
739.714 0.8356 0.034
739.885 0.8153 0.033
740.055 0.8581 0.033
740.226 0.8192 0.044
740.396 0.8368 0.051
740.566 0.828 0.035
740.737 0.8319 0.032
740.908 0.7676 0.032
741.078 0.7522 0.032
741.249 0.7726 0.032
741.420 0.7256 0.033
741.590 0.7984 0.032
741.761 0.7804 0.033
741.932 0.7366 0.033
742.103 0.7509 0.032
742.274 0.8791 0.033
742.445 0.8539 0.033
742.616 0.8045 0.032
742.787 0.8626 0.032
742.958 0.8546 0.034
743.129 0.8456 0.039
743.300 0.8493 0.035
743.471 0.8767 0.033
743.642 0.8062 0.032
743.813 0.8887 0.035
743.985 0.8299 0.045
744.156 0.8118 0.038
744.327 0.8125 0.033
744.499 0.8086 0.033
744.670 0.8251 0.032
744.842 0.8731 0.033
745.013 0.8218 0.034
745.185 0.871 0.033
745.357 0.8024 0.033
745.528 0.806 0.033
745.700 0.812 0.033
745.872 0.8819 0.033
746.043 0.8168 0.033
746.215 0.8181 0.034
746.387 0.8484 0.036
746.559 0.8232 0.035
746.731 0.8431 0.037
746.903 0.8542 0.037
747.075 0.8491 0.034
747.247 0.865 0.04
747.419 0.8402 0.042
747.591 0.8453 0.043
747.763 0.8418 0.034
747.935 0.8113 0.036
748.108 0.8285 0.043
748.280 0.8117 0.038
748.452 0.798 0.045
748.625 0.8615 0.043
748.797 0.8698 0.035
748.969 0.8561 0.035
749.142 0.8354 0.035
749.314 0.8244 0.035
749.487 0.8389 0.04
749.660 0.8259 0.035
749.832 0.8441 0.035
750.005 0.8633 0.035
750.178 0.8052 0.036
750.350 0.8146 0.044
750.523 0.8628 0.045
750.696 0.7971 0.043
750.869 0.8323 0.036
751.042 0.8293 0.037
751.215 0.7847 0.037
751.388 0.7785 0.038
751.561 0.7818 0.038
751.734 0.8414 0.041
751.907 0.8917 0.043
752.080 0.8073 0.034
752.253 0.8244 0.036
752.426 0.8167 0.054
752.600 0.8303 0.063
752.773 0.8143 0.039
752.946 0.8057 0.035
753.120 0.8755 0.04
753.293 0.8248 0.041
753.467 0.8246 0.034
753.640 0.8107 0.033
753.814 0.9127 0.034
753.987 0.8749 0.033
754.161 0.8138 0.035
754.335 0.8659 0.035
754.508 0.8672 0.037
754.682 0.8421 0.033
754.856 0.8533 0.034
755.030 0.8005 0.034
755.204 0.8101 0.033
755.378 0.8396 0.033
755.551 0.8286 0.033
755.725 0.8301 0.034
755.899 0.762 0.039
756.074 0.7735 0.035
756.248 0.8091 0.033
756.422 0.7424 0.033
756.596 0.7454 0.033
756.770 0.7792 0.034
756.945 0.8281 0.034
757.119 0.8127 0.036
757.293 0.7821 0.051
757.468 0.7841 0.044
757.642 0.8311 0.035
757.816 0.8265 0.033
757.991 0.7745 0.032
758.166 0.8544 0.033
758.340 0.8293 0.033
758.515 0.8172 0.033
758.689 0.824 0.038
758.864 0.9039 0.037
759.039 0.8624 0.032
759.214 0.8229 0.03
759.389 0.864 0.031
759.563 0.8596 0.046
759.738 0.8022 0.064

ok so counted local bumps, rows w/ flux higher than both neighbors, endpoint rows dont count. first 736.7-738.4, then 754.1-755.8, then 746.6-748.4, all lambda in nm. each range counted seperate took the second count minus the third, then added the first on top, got 2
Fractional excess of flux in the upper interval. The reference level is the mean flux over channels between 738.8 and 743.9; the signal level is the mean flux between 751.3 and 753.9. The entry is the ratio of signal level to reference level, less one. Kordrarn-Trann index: 0.011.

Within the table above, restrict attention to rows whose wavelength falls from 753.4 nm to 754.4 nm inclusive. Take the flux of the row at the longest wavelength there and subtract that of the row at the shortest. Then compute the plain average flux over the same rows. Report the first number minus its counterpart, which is -0.809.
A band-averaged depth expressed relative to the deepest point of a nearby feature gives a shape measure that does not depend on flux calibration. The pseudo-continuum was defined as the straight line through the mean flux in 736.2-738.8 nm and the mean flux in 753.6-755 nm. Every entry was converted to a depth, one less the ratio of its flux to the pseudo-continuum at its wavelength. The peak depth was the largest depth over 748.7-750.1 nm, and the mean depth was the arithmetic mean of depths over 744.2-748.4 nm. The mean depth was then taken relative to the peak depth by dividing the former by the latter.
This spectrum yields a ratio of 0.12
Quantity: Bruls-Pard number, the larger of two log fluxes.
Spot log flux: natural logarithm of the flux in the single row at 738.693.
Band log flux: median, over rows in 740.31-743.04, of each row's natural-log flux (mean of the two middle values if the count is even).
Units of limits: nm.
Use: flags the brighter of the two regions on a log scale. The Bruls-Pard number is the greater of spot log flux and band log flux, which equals -0.221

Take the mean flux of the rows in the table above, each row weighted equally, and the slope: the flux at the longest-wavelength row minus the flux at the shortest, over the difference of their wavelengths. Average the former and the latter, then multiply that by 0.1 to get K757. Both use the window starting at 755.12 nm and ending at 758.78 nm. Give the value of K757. 0.0404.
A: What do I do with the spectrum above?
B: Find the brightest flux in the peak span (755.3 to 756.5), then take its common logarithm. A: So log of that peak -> -0.08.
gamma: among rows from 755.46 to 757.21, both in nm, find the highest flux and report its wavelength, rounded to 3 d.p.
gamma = 755.725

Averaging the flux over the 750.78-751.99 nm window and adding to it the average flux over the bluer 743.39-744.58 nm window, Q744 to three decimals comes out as 1.653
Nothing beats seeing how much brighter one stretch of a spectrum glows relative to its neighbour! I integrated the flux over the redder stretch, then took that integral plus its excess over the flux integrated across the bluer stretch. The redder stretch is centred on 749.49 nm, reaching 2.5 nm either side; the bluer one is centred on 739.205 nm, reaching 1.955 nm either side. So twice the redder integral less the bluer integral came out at 5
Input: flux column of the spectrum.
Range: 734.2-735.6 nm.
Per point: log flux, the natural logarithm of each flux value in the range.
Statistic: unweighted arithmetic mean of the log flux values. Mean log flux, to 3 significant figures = -0.225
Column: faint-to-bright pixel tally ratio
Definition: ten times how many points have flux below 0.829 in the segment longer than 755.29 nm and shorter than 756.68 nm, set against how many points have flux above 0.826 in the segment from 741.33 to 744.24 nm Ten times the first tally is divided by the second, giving 7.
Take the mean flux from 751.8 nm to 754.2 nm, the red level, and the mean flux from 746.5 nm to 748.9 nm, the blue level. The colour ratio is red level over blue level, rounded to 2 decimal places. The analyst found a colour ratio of 1.00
